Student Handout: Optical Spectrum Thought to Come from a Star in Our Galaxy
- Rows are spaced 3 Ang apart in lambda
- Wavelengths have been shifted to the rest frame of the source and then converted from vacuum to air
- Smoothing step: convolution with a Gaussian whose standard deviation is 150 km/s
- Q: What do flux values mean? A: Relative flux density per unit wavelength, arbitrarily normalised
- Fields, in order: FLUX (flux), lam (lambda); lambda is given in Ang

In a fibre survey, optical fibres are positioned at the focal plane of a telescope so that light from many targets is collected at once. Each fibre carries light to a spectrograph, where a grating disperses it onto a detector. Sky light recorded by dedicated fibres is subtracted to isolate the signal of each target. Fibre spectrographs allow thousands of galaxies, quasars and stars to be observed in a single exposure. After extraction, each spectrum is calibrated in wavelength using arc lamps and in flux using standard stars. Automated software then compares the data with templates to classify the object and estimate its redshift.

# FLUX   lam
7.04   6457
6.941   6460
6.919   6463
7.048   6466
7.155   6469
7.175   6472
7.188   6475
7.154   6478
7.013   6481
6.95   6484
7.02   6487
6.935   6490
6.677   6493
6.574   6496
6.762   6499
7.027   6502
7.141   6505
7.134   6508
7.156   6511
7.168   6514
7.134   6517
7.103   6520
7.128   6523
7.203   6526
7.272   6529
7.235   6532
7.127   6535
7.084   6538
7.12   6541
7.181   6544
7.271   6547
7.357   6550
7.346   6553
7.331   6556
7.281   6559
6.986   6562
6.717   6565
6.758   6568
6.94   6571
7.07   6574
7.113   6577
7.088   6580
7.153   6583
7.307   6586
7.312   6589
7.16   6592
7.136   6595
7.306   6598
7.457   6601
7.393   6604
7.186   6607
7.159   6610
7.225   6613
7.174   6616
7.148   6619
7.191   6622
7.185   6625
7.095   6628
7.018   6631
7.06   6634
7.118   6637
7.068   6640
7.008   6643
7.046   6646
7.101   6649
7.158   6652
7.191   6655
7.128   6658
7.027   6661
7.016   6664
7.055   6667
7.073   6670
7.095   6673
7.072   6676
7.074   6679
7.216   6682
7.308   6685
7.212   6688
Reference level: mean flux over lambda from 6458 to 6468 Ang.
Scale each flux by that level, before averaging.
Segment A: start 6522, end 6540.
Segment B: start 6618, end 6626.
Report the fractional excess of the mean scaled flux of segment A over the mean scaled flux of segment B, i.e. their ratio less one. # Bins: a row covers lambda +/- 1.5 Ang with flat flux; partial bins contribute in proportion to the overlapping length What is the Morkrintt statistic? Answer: 0.000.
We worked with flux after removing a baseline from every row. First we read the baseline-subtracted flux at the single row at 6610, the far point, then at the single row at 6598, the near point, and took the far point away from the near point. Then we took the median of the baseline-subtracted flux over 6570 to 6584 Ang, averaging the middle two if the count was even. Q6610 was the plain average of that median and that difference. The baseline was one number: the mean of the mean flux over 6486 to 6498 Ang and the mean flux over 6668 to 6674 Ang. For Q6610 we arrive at 0.15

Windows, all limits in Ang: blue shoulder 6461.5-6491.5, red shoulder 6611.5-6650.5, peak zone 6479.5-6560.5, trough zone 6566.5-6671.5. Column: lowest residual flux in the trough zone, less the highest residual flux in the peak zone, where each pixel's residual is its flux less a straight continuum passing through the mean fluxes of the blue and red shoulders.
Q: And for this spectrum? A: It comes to -0.61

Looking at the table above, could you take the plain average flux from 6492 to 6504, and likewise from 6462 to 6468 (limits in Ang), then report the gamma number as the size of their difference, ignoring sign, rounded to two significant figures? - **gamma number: 0.22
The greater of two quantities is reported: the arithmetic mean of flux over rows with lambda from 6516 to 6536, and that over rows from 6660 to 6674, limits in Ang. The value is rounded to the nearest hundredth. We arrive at 7.17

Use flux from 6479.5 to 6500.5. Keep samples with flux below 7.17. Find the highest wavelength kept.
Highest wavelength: 6499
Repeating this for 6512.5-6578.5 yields 6577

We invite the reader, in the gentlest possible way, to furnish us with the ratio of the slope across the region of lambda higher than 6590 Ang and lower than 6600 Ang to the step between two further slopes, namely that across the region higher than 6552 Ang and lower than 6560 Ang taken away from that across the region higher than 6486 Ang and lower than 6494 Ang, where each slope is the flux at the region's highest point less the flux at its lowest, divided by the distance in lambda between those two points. -0.5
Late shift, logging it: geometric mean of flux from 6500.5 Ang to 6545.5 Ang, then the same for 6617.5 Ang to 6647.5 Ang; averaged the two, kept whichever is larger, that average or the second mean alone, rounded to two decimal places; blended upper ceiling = 7.12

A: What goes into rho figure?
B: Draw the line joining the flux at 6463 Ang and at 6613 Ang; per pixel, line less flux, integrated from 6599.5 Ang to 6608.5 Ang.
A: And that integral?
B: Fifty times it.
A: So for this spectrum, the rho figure -62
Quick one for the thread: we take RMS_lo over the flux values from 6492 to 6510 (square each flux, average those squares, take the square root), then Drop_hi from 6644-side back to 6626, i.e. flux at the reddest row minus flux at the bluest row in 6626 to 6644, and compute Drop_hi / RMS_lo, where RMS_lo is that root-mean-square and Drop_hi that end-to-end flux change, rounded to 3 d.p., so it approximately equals -0.013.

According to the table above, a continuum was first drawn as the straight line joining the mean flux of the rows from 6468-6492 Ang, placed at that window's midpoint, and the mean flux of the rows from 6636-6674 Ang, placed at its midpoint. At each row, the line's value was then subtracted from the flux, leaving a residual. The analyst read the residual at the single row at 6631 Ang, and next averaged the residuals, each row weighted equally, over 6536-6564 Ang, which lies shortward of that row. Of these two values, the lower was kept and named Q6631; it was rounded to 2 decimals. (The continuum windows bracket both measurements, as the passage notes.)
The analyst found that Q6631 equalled -0.06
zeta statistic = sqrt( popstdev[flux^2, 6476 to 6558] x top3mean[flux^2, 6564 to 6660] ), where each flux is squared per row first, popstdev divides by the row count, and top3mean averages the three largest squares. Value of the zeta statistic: 12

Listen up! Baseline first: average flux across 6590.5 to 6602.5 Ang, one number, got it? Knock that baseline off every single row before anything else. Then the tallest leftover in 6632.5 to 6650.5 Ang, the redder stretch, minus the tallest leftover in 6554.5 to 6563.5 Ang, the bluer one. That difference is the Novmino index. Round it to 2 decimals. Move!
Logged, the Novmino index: -0.21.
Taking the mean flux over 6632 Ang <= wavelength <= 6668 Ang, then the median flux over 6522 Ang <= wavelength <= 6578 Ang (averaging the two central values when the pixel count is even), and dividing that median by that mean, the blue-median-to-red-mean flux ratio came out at 1.01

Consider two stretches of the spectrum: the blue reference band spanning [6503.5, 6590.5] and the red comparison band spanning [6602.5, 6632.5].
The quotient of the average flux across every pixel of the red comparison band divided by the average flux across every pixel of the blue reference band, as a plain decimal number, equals 1.00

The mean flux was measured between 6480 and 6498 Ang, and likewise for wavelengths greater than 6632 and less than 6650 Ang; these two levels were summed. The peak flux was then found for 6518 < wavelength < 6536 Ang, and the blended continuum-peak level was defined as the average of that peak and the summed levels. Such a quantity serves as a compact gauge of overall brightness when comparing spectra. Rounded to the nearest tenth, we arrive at 10.6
